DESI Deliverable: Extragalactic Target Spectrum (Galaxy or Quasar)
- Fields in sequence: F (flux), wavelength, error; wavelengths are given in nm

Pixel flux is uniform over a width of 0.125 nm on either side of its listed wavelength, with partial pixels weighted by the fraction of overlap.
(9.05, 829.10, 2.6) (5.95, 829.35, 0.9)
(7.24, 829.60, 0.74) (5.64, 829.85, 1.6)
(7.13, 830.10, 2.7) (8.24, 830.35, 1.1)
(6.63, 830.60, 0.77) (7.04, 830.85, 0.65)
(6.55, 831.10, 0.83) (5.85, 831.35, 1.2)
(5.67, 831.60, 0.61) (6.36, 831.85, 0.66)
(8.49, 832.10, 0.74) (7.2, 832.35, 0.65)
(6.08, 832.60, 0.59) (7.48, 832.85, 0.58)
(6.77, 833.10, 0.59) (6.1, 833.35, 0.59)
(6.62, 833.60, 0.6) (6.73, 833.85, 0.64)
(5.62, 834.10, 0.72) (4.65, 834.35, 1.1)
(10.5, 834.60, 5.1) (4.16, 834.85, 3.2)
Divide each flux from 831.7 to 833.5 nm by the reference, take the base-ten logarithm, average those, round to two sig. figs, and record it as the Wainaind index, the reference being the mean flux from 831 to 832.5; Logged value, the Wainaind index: 0.012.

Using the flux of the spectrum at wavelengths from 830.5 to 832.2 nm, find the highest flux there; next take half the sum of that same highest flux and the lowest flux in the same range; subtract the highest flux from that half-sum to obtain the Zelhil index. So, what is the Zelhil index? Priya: -1.4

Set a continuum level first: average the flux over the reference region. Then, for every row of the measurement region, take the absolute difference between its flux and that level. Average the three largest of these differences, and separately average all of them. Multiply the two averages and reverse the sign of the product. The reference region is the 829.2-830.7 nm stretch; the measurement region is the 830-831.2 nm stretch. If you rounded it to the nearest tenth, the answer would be -0.3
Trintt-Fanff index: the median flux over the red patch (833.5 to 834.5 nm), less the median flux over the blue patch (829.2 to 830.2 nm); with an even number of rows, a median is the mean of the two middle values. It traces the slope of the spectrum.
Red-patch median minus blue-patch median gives -0.4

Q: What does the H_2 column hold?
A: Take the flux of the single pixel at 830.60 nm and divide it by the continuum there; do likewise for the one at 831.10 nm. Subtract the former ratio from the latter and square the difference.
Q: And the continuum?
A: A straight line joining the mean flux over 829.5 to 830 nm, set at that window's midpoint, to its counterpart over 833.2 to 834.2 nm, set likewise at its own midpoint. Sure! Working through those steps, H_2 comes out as 0.0001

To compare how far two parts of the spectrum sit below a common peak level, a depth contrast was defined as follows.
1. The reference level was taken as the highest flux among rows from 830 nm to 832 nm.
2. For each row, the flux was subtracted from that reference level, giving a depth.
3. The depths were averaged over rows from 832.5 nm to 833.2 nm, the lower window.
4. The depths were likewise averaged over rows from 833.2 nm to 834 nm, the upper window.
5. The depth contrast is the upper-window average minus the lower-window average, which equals 0.3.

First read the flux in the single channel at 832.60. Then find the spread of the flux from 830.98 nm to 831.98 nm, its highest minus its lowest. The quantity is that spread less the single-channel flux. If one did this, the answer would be -5.2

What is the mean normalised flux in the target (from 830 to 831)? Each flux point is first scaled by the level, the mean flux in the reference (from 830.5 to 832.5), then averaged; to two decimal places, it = 1.08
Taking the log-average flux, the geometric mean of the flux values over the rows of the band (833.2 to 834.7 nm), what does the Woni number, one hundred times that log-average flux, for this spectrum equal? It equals 649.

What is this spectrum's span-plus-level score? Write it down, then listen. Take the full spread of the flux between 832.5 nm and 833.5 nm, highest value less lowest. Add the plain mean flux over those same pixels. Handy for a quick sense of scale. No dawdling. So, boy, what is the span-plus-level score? 8.0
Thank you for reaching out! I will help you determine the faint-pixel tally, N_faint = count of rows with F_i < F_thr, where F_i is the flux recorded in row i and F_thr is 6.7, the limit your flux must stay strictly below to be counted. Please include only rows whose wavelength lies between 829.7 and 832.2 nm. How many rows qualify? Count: 6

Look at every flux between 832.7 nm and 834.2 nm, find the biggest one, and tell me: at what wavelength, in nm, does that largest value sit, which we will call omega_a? 832.85 nm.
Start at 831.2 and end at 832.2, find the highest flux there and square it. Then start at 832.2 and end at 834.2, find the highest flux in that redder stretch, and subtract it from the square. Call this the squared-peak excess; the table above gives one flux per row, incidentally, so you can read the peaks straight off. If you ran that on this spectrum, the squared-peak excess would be 64.6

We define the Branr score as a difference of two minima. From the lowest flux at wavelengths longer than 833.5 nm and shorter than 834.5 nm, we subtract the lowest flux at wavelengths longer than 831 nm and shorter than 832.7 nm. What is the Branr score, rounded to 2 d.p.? -1.02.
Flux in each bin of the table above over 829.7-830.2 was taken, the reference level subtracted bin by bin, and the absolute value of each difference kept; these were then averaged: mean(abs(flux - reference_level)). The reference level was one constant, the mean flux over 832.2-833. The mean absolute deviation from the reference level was 0.75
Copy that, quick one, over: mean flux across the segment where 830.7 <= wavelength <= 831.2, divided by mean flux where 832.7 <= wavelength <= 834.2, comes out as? 1.04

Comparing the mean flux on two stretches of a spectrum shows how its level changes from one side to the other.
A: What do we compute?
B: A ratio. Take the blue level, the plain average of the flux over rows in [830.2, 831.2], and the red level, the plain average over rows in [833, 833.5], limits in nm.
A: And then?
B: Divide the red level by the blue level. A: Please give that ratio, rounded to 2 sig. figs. 0.90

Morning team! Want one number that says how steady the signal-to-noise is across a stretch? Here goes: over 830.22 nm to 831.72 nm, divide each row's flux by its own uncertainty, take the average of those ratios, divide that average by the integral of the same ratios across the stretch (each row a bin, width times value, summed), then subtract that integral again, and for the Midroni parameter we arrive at -12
